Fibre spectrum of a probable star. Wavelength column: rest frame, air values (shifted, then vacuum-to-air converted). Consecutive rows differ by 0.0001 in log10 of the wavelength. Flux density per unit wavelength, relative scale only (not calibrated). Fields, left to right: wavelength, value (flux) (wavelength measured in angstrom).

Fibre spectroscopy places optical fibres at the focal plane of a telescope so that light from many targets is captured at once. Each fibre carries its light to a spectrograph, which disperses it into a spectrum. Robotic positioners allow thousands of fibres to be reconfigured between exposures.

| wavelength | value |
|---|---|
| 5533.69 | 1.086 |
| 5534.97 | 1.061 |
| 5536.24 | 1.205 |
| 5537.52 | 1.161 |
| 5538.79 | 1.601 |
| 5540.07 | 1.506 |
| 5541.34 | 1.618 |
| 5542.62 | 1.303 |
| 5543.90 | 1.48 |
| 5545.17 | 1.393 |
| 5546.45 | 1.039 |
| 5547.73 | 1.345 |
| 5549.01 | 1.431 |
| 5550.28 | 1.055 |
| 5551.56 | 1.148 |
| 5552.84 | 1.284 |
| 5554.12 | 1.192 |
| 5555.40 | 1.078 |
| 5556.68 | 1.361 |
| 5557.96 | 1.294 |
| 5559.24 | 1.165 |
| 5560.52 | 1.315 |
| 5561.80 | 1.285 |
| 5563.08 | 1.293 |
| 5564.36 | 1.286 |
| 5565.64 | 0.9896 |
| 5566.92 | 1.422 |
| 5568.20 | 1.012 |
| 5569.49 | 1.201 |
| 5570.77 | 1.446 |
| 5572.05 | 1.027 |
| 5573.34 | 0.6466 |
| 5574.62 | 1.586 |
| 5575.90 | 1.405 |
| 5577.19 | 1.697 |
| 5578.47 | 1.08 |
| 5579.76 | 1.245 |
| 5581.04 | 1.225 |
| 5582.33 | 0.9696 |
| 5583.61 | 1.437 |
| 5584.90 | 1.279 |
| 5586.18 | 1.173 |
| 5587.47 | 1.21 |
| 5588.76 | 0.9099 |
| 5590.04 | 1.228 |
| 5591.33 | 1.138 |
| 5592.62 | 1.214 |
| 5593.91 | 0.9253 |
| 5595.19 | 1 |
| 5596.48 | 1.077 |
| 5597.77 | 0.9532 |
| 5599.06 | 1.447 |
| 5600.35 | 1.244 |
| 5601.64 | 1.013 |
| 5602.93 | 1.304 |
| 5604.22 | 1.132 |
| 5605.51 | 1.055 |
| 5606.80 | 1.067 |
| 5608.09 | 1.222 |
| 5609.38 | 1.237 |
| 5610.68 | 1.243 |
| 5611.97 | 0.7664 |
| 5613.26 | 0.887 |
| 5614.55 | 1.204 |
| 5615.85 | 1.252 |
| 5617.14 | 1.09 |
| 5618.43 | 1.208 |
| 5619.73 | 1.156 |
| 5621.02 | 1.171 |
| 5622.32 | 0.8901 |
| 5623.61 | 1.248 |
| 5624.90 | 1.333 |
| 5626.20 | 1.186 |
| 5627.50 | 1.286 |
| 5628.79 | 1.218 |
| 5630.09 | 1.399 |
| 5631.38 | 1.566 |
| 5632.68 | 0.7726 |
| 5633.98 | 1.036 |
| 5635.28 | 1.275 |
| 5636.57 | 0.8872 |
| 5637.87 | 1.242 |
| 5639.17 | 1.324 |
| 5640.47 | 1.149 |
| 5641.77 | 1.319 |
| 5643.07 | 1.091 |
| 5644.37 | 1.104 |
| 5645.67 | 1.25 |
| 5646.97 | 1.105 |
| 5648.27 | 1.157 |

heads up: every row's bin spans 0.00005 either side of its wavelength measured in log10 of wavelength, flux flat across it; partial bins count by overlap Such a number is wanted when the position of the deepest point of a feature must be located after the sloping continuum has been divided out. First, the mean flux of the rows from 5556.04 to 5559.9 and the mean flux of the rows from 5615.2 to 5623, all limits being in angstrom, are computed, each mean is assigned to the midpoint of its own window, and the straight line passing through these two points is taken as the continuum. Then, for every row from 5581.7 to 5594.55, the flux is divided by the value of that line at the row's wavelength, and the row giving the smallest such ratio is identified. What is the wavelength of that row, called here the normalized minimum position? 5588.76 angstrom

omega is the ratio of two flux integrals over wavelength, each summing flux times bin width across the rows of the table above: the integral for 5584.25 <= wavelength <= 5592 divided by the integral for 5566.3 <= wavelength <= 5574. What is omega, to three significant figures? 1.03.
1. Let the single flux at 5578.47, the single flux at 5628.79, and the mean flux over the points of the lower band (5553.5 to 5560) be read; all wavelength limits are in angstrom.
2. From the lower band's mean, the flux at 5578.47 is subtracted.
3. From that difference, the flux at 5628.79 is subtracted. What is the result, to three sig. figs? -1.08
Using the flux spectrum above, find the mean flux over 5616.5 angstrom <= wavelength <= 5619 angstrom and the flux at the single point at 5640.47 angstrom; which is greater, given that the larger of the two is 1.15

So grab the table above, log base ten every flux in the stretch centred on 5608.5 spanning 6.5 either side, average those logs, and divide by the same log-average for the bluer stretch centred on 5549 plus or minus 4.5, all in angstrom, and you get 0.4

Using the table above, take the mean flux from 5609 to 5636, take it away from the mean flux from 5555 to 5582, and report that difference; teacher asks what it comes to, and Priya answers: 0.08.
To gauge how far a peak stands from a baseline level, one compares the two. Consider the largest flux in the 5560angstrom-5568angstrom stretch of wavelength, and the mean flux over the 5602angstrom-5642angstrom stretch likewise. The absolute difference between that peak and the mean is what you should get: 0.26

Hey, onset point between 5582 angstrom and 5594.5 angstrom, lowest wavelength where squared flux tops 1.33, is 5583.61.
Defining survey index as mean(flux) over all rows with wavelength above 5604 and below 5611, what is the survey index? 1.16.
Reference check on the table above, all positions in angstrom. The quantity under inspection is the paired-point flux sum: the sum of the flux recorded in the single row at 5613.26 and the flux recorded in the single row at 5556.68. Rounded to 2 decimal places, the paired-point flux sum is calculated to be 2.25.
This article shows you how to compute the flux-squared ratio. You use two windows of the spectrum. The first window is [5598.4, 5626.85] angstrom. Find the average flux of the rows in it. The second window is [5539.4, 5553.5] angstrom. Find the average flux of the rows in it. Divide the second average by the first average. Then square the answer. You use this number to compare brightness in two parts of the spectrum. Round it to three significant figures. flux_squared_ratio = 1.33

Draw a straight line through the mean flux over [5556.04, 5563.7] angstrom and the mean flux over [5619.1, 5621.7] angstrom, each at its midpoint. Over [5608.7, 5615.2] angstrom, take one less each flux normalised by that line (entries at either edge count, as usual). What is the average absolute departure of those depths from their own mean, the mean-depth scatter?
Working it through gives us 0.16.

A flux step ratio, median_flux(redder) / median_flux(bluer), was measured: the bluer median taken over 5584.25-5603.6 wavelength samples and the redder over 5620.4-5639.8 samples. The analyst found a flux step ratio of 1.059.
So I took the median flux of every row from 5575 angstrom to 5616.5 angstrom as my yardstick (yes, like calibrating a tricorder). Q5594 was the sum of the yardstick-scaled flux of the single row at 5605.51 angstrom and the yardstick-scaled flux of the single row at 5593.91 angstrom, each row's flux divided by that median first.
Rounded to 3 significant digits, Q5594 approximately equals 1.64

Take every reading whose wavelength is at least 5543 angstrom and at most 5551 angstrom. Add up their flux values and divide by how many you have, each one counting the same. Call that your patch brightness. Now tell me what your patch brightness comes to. 1.29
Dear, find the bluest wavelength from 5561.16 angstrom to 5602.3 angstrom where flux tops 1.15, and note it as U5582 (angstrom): 5561.80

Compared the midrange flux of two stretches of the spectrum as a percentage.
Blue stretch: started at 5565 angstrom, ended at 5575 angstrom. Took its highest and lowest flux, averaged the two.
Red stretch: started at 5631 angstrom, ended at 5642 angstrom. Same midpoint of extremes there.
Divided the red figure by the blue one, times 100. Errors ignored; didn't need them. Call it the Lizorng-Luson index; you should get 105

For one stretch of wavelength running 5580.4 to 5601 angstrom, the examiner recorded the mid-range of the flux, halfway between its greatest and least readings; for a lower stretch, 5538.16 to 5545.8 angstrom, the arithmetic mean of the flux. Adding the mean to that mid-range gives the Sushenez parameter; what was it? 2.66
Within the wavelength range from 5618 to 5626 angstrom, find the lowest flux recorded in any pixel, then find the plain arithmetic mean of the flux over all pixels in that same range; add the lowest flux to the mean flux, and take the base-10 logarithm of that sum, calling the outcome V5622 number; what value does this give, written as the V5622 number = 0.313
